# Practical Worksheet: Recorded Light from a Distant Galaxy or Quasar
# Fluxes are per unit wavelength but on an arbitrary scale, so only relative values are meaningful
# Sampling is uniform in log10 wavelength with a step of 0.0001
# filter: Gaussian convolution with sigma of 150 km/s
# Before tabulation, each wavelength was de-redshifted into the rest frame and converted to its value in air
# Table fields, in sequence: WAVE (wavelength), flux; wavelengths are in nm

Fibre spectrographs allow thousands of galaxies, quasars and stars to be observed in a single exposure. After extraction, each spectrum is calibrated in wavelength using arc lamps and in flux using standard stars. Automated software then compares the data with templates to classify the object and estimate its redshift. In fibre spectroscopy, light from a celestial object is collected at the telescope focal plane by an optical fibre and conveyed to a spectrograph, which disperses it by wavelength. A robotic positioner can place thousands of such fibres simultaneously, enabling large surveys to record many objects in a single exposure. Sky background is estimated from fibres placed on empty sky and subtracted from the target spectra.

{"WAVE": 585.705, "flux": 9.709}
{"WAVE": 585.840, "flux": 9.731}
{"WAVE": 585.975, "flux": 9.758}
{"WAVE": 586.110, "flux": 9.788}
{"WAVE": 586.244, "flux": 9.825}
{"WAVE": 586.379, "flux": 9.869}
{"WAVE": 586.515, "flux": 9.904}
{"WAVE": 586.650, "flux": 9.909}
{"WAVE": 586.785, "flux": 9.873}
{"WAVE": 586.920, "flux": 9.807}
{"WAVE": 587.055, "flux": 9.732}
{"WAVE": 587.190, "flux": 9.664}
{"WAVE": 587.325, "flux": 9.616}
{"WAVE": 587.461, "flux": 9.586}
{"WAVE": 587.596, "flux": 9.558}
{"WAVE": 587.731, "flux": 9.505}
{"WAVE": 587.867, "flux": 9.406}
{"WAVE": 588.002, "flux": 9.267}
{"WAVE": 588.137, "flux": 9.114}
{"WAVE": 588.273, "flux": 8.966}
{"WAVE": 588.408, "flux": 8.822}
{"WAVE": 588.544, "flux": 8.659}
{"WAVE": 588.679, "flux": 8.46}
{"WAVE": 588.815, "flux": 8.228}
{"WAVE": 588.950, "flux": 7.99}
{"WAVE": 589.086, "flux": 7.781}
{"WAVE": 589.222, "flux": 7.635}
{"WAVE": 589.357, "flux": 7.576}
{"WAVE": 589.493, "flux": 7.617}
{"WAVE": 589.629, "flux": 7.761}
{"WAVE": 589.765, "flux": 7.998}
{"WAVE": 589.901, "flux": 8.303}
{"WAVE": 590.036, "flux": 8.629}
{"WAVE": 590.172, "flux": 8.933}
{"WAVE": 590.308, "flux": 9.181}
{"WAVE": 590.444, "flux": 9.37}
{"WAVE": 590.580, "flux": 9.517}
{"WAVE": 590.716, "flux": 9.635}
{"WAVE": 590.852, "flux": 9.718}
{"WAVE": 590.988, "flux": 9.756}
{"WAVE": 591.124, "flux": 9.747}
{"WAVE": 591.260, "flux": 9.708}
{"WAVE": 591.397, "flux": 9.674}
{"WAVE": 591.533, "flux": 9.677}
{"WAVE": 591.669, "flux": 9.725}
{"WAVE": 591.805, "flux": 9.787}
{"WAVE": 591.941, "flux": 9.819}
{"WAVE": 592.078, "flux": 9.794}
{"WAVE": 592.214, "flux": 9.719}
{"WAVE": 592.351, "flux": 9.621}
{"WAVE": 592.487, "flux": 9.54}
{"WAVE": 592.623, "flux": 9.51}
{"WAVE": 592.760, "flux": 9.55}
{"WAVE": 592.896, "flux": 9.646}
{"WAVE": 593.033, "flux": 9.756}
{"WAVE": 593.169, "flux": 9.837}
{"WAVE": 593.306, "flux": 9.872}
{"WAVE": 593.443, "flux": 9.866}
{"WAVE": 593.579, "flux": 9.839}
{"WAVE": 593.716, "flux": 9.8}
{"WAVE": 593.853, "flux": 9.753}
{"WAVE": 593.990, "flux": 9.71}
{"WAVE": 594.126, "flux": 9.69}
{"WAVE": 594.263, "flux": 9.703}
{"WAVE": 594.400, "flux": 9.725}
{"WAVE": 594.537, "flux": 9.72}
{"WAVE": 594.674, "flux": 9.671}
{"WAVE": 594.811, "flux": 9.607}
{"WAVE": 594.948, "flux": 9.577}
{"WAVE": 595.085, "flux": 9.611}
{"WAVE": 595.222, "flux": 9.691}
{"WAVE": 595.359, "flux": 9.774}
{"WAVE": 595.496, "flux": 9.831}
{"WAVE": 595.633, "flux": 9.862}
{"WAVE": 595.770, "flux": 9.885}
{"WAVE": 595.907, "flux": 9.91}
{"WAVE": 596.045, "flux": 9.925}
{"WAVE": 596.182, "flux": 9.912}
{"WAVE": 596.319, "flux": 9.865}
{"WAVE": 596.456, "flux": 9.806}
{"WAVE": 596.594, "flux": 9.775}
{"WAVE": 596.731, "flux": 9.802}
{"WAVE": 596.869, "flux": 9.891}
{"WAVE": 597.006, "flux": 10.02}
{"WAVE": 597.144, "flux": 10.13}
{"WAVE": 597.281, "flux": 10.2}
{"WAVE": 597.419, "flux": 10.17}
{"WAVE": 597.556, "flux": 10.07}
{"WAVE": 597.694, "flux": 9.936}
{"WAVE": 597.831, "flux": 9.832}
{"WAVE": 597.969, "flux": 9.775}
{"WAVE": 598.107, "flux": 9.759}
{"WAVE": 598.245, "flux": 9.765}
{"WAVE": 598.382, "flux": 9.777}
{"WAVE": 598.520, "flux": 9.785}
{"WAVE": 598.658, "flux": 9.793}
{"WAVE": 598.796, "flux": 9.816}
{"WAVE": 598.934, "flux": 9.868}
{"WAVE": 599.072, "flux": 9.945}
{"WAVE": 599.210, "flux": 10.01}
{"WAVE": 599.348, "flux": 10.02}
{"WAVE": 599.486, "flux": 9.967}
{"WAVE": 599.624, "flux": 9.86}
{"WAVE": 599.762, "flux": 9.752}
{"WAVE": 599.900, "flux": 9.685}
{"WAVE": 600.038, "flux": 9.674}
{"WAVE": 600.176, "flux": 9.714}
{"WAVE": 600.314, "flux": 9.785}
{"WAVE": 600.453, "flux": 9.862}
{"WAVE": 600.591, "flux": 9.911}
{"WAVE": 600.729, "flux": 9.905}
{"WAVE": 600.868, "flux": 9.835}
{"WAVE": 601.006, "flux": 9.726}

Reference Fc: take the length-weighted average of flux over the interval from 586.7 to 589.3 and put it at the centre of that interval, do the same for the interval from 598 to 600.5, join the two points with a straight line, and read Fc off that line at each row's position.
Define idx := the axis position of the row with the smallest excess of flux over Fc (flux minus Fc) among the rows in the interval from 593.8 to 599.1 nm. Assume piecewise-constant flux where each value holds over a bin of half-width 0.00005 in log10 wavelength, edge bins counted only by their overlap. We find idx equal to 598.658 nm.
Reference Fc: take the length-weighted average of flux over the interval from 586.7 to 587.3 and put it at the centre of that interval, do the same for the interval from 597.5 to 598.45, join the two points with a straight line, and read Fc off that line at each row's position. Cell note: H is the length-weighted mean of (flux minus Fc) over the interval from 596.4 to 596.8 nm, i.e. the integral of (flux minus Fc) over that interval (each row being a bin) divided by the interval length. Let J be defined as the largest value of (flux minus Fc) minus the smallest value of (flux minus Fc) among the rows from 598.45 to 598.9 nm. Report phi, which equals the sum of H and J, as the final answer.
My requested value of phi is 0.0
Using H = 0.0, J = 0.03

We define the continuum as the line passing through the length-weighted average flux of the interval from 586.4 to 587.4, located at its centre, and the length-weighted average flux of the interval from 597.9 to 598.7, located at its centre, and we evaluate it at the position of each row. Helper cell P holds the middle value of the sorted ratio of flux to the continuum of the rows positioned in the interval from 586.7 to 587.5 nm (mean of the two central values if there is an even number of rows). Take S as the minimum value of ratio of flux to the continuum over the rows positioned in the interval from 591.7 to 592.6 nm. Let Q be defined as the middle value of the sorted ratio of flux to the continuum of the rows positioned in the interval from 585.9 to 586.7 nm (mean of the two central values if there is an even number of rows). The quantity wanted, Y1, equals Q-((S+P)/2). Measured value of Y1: 0.02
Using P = 0.99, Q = 1.01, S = 0.98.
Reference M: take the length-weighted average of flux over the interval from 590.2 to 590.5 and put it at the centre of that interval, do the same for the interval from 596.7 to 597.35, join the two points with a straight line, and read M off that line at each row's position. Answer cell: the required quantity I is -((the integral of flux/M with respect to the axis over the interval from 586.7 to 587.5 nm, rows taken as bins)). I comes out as -0.88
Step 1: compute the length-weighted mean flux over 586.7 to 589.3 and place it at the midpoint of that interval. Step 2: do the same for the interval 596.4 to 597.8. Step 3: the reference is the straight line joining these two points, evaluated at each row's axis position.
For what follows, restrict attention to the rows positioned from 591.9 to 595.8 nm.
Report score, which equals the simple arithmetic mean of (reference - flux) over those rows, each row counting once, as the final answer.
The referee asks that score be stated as -0.08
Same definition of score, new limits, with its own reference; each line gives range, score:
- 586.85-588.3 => -0.48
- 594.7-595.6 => 0.09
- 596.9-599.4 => 0.16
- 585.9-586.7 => -0.98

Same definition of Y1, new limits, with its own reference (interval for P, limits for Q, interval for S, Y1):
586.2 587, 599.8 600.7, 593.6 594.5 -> 0.00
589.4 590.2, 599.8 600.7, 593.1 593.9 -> 0.08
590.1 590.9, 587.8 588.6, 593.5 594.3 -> -0.05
